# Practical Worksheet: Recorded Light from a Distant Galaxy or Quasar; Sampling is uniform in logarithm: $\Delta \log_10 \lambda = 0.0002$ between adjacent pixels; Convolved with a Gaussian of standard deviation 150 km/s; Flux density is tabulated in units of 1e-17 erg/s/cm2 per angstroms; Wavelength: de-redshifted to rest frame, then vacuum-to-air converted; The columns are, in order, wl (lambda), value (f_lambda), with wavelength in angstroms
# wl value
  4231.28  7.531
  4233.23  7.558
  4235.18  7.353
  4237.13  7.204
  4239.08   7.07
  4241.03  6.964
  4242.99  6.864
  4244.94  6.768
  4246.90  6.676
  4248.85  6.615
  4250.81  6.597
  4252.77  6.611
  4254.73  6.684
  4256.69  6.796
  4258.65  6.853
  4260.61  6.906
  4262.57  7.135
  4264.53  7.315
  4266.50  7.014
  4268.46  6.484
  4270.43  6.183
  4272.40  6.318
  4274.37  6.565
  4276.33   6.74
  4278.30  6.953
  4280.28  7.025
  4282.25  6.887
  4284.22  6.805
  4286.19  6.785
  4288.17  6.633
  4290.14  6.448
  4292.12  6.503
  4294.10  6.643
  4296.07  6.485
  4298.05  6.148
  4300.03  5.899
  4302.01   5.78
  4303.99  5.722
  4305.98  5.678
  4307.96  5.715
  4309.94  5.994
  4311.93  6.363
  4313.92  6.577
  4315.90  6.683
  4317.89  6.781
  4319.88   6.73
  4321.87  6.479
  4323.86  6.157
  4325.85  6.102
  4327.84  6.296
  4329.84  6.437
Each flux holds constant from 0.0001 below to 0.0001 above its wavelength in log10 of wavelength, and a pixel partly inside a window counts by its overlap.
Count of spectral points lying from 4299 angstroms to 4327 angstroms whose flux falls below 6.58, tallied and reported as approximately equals 11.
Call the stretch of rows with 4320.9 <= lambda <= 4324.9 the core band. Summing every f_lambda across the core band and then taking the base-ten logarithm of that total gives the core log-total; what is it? 1.102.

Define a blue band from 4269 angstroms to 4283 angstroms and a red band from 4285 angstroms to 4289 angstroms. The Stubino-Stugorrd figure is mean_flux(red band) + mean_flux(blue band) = 13.4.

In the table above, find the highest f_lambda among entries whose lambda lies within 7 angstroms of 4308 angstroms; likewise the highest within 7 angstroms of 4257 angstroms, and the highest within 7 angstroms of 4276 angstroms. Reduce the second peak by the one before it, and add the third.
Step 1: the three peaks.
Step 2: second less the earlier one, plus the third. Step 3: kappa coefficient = 7.6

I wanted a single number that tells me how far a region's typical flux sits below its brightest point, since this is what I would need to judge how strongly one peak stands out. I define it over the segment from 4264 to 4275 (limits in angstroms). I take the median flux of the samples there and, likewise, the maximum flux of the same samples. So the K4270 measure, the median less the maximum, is -0.79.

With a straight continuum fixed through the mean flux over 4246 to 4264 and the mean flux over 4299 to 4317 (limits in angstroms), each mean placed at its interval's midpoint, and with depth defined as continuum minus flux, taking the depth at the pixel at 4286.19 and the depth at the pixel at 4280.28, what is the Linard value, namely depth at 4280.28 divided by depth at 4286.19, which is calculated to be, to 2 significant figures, 1.4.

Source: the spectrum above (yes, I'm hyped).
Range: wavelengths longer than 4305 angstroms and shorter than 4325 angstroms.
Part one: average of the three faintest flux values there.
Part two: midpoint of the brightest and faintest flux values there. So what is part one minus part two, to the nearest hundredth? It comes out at -0.43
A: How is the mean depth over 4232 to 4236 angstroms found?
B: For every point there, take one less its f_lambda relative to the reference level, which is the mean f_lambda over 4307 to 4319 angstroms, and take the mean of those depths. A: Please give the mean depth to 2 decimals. -0.17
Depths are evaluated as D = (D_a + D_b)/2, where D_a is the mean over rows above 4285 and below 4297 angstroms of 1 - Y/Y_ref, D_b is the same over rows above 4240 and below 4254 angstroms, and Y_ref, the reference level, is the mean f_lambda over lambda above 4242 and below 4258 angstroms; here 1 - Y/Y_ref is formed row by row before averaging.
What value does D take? 0.007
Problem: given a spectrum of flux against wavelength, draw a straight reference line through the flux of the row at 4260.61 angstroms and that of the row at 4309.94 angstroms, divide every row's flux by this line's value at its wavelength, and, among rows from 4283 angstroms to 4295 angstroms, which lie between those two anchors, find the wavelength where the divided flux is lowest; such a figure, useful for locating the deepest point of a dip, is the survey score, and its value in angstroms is 4290.14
